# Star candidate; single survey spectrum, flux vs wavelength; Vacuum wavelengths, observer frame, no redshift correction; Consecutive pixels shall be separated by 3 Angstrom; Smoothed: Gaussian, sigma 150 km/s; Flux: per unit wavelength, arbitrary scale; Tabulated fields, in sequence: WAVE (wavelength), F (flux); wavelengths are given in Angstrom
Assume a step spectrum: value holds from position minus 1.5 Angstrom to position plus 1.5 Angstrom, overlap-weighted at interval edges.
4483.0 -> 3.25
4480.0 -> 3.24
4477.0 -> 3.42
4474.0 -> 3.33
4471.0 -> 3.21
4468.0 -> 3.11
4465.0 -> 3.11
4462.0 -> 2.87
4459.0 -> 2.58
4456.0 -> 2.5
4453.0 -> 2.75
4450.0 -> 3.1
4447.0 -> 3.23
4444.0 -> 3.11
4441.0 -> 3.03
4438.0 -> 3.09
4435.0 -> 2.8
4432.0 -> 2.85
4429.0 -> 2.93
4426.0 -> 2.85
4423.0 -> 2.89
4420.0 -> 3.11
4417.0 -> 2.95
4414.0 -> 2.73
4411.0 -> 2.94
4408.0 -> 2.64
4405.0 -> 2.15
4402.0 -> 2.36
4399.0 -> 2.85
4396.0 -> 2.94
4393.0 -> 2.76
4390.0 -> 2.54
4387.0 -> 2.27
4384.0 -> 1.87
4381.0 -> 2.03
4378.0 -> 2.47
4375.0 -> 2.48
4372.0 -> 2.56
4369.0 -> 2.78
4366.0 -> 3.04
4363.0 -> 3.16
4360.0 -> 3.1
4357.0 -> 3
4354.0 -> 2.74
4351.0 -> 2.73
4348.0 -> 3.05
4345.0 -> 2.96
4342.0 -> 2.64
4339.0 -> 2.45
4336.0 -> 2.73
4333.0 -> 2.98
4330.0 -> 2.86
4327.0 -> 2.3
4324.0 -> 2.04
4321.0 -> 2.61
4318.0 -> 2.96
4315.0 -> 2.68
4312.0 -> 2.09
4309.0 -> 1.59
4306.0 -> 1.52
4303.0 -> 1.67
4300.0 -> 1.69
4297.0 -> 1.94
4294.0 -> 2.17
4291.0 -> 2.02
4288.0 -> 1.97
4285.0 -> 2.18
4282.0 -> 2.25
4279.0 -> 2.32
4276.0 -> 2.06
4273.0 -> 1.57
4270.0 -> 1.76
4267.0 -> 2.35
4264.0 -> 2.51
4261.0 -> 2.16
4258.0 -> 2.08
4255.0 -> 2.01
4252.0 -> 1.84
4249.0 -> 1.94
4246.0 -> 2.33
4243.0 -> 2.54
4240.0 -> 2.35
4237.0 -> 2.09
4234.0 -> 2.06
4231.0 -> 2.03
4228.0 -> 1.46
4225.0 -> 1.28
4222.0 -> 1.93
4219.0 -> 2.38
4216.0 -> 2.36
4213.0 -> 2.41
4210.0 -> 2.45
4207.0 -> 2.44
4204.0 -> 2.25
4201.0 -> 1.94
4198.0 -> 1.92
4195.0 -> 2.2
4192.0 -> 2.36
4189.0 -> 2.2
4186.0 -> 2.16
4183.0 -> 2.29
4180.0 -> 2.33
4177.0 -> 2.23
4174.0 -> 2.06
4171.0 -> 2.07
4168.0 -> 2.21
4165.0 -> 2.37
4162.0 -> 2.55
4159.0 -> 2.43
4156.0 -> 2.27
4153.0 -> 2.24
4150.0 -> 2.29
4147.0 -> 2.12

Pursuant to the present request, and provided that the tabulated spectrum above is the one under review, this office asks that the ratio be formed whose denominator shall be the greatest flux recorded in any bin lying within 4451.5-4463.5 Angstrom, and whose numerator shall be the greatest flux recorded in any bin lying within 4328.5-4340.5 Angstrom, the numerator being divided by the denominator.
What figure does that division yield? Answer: 1.0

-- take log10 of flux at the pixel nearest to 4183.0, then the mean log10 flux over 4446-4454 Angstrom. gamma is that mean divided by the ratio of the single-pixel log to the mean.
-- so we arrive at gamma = 0.64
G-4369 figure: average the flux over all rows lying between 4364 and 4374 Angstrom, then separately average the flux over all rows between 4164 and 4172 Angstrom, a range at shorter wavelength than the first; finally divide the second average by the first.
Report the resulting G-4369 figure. 0.79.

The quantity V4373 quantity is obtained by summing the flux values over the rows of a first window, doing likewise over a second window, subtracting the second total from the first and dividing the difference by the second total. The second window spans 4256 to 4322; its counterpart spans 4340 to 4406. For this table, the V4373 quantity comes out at 0.27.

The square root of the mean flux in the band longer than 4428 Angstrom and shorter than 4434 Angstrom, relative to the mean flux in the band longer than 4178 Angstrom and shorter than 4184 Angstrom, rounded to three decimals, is 0.736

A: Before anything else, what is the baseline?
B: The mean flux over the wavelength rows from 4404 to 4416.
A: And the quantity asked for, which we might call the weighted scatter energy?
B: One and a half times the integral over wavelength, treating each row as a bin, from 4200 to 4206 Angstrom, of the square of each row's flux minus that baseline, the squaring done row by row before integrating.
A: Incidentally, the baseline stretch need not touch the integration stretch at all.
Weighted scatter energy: 2.6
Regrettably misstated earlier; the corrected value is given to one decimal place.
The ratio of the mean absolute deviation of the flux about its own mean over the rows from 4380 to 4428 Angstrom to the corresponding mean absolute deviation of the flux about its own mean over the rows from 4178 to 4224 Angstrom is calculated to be 2.1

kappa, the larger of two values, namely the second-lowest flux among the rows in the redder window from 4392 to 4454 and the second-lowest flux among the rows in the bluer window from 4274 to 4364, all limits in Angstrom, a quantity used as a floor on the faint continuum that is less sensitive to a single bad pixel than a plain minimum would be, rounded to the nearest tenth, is 2.4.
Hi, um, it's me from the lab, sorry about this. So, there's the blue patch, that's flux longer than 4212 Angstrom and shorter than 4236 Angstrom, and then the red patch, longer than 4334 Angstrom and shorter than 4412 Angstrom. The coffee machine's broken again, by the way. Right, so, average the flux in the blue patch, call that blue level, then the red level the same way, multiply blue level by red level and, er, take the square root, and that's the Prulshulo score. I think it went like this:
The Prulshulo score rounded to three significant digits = 2.30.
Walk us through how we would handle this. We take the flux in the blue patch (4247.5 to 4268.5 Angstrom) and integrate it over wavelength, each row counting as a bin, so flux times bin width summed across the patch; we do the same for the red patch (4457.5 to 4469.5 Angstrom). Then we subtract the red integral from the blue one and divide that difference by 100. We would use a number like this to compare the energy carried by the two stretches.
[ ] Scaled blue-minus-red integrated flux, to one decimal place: 0.1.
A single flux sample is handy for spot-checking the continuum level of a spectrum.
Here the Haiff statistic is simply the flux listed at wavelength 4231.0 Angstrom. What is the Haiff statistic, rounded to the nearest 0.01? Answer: 2.03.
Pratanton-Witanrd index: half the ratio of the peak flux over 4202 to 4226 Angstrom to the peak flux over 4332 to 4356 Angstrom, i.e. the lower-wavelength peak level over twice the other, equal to 0.402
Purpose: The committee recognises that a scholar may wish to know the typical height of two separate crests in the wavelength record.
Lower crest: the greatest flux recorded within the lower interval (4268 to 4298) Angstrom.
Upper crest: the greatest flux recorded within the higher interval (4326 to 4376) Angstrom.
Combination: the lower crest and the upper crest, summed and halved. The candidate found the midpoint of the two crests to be 2.74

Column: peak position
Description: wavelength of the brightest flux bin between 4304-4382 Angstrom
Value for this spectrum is 4363.0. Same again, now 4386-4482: 4477.0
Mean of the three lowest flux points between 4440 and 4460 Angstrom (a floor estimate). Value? 2.61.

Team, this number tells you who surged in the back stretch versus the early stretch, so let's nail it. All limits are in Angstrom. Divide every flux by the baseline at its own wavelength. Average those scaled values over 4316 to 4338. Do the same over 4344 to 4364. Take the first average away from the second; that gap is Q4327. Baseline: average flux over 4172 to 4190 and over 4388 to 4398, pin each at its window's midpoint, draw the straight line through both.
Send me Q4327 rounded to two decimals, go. 0.10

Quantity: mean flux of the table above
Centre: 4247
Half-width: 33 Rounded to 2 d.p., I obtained 2.06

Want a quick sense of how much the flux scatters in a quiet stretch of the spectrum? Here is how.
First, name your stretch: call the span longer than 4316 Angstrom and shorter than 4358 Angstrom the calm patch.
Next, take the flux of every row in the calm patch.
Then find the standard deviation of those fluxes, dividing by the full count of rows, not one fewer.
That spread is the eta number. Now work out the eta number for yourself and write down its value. 0.28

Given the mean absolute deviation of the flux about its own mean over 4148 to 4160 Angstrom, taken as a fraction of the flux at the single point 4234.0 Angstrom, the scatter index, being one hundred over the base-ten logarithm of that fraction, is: -65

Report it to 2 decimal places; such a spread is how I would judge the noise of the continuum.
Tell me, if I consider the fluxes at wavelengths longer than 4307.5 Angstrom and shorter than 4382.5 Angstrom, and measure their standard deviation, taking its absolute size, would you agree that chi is 0.39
